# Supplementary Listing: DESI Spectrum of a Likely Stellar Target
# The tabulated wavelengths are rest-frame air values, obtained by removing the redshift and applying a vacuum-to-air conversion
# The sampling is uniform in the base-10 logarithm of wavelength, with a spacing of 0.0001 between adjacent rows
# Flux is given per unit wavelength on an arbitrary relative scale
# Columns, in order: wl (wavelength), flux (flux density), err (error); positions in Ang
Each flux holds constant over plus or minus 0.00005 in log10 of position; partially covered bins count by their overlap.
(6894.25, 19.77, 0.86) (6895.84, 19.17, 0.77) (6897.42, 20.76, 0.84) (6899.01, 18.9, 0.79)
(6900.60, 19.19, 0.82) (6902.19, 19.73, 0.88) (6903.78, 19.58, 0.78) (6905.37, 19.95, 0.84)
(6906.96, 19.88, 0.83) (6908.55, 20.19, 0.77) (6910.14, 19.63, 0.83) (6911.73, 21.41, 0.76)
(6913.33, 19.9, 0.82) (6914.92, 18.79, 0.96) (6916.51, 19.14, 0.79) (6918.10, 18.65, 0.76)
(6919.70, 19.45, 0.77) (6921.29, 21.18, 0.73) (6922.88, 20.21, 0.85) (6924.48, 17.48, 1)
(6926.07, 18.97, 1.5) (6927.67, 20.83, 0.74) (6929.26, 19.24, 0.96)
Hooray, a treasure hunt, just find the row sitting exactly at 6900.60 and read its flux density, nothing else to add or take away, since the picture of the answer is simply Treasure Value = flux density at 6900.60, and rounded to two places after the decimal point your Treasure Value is 19.19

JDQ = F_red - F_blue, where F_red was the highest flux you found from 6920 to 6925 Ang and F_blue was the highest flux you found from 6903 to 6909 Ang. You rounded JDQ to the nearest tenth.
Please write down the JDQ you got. 1.0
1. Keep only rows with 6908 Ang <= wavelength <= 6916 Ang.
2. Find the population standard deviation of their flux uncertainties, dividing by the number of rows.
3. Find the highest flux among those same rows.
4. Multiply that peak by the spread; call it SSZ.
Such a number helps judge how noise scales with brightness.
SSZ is 1.5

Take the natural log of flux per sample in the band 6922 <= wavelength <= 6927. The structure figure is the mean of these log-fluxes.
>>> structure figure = 2.94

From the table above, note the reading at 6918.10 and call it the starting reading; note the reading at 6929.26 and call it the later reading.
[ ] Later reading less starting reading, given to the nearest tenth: 0.6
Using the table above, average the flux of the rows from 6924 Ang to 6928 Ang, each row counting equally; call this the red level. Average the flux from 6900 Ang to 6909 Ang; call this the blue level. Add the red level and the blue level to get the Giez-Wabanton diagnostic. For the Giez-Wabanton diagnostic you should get 38.8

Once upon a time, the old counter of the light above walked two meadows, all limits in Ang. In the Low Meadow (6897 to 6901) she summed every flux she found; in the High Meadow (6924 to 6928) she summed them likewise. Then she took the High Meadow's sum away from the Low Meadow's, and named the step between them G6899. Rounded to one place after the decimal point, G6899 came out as 1.6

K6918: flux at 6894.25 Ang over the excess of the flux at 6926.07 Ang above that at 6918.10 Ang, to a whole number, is 62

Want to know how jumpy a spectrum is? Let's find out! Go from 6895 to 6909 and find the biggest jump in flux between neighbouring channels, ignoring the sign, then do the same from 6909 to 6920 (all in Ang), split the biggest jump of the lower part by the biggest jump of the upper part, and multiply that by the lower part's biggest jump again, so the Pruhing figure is 1.9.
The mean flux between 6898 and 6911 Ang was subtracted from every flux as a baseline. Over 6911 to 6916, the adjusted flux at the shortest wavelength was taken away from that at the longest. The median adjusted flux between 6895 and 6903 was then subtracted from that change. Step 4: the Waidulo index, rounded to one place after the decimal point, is -2.2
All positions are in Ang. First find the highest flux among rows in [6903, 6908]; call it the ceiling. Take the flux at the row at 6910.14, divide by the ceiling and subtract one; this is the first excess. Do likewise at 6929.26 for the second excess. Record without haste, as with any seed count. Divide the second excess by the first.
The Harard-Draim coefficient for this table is 2.2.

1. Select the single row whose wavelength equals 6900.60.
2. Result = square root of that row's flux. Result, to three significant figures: 4.38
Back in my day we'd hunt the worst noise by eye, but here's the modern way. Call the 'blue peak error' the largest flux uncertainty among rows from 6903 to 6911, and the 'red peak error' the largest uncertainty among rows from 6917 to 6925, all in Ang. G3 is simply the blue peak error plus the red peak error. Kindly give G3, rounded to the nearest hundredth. 1.84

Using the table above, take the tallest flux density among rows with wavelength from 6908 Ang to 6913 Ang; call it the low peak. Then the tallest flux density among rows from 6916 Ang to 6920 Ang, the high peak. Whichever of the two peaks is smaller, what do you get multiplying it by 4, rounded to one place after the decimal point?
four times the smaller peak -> 77.8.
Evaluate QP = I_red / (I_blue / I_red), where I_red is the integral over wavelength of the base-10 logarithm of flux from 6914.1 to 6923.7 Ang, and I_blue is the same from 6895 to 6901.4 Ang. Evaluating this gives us 19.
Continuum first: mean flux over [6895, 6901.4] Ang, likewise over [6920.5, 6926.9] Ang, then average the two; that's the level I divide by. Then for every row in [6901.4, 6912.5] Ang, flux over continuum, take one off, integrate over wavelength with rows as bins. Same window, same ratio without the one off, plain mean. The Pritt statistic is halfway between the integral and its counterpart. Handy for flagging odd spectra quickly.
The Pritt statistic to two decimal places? 0.68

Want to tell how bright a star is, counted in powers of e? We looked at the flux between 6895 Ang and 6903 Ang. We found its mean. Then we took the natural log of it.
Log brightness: 2.97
